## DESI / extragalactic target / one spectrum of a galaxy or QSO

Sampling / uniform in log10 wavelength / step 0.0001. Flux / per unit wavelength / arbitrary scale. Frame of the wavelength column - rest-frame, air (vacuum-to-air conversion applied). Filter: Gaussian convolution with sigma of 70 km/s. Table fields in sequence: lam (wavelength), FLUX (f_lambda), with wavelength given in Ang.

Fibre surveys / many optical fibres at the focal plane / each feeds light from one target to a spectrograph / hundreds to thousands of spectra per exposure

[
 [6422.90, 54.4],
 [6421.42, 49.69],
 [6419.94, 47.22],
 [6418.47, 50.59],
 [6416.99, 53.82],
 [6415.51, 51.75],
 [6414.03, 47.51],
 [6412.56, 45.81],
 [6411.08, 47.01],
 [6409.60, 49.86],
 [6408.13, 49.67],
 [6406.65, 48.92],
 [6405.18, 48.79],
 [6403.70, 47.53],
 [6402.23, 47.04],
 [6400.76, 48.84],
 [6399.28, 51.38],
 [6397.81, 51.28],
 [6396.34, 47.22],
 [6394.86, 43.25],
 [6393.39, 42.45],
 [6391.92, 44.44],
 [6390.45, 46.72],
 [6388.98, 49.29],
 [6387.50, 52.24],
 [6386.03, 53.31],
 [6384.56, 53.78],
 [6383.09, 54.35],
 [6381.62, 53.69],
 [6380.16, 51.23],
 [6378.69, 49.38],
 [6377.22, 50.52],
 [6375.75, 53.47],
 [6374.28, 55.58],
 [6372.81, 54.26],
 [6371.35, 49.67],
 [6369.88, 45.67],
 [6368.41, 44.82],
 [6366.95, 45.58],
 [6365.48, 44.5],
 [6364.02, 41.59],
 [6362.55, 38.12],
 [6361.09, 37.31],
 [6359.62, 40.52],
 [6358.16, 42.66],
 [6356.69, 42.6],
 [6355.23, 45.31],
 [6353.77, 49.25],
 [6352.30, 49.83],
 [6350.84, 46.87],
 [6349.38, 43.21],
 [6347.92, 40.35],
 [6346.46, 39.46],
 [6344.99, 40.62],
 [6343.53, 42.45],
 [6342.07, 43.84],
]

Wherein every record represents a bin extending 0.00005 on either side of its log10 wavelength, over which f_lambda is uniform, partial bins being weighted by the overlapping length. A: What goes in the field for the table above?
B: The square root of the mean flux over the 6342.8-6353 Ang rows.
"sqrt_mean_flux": 6.58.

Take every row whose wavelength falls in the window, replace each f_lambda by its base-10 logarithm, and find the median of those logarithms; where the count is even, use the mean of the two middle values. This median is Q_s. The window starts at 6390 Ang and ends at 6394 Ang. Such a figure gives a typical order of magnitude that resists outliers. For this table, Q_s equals 1.65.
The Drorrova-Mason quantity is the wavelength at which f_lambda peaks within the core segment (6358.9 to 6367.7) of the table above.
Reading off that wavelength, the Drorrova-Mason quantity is 6366.95 Ang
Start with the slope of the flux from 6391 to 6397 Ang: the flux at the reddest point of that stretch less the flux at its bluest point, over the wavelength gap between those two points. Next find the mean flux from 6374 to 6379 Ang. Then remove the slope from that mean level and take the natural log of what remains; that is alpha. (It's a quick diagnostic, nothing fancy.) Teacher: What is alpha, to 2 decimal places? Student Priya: 3.94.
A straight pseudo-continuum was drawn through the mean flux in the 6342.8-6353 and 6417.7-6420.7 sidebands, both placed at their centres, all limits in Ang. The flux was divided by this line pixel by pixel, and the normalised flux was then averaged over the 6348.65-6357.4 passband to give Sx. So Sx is 1.06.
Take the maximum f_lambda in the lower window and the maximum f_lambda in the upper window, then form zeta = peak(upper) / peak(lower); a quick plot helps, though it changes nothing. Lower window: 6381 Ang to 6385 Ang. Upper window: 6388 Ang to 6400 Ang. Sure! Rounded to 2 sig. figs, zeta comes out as 0.95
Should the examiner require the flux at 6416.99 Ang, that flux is 53.82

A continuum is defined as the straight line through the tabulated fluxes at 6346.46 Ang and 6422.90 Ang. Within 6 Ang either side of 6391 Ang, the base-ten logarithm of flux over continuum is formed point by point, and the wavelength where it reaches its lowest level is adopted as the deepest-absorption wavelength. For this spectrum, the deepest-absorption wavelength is 6393.39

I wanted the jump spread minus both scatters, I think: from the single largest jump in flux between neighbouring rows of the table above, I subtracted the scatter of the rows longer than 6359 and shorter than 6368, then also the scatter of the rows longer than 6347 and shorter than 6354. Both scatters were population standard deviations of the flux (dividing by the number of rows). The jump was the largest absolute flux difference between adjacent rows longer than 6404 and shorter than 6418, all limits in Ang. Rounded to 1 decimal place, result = -2.4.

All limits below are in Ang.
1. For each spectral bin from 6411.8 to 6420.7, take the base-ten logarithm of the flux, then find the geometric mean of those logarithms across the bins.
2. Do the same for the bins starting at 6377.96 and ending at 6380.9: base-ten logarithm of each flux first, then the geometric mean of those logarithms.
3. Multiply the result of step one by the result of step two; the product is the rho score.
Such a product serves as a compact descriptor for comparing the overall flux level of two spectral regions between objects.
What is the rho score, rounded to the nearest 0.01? 2.88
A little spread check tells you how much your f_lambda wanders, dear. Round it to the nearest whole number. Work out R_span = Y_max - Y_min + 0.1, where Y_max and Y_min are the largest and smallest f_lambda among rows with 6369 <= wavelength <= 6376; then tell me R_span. 10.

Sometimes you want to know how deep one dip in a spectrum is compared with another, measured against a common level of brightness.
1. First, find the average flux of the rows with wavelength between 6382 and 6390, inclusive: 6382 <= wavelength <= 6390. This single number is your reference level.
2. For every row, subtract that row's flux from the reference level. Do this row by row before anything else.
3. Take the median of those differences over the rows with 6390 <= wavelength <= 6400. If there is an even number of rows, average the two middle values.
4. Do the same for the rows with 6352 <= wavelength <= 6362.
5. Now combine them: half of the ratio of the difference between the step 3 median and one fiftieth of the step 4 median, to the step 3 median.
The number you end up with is 0.483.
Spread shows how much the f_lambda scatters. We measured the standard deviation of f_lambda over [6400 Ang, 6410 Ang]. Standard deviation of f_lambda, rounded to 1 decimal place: 1.0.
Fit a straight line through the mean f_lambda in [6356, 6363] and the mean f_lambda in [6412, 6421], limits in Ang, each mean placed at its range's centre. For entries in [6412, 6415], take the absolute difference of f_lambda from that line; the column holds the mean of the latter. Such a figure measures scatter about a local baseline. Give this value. 2.3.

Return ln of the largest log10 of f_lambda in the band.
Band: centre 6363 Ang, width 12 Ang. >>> 0.506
